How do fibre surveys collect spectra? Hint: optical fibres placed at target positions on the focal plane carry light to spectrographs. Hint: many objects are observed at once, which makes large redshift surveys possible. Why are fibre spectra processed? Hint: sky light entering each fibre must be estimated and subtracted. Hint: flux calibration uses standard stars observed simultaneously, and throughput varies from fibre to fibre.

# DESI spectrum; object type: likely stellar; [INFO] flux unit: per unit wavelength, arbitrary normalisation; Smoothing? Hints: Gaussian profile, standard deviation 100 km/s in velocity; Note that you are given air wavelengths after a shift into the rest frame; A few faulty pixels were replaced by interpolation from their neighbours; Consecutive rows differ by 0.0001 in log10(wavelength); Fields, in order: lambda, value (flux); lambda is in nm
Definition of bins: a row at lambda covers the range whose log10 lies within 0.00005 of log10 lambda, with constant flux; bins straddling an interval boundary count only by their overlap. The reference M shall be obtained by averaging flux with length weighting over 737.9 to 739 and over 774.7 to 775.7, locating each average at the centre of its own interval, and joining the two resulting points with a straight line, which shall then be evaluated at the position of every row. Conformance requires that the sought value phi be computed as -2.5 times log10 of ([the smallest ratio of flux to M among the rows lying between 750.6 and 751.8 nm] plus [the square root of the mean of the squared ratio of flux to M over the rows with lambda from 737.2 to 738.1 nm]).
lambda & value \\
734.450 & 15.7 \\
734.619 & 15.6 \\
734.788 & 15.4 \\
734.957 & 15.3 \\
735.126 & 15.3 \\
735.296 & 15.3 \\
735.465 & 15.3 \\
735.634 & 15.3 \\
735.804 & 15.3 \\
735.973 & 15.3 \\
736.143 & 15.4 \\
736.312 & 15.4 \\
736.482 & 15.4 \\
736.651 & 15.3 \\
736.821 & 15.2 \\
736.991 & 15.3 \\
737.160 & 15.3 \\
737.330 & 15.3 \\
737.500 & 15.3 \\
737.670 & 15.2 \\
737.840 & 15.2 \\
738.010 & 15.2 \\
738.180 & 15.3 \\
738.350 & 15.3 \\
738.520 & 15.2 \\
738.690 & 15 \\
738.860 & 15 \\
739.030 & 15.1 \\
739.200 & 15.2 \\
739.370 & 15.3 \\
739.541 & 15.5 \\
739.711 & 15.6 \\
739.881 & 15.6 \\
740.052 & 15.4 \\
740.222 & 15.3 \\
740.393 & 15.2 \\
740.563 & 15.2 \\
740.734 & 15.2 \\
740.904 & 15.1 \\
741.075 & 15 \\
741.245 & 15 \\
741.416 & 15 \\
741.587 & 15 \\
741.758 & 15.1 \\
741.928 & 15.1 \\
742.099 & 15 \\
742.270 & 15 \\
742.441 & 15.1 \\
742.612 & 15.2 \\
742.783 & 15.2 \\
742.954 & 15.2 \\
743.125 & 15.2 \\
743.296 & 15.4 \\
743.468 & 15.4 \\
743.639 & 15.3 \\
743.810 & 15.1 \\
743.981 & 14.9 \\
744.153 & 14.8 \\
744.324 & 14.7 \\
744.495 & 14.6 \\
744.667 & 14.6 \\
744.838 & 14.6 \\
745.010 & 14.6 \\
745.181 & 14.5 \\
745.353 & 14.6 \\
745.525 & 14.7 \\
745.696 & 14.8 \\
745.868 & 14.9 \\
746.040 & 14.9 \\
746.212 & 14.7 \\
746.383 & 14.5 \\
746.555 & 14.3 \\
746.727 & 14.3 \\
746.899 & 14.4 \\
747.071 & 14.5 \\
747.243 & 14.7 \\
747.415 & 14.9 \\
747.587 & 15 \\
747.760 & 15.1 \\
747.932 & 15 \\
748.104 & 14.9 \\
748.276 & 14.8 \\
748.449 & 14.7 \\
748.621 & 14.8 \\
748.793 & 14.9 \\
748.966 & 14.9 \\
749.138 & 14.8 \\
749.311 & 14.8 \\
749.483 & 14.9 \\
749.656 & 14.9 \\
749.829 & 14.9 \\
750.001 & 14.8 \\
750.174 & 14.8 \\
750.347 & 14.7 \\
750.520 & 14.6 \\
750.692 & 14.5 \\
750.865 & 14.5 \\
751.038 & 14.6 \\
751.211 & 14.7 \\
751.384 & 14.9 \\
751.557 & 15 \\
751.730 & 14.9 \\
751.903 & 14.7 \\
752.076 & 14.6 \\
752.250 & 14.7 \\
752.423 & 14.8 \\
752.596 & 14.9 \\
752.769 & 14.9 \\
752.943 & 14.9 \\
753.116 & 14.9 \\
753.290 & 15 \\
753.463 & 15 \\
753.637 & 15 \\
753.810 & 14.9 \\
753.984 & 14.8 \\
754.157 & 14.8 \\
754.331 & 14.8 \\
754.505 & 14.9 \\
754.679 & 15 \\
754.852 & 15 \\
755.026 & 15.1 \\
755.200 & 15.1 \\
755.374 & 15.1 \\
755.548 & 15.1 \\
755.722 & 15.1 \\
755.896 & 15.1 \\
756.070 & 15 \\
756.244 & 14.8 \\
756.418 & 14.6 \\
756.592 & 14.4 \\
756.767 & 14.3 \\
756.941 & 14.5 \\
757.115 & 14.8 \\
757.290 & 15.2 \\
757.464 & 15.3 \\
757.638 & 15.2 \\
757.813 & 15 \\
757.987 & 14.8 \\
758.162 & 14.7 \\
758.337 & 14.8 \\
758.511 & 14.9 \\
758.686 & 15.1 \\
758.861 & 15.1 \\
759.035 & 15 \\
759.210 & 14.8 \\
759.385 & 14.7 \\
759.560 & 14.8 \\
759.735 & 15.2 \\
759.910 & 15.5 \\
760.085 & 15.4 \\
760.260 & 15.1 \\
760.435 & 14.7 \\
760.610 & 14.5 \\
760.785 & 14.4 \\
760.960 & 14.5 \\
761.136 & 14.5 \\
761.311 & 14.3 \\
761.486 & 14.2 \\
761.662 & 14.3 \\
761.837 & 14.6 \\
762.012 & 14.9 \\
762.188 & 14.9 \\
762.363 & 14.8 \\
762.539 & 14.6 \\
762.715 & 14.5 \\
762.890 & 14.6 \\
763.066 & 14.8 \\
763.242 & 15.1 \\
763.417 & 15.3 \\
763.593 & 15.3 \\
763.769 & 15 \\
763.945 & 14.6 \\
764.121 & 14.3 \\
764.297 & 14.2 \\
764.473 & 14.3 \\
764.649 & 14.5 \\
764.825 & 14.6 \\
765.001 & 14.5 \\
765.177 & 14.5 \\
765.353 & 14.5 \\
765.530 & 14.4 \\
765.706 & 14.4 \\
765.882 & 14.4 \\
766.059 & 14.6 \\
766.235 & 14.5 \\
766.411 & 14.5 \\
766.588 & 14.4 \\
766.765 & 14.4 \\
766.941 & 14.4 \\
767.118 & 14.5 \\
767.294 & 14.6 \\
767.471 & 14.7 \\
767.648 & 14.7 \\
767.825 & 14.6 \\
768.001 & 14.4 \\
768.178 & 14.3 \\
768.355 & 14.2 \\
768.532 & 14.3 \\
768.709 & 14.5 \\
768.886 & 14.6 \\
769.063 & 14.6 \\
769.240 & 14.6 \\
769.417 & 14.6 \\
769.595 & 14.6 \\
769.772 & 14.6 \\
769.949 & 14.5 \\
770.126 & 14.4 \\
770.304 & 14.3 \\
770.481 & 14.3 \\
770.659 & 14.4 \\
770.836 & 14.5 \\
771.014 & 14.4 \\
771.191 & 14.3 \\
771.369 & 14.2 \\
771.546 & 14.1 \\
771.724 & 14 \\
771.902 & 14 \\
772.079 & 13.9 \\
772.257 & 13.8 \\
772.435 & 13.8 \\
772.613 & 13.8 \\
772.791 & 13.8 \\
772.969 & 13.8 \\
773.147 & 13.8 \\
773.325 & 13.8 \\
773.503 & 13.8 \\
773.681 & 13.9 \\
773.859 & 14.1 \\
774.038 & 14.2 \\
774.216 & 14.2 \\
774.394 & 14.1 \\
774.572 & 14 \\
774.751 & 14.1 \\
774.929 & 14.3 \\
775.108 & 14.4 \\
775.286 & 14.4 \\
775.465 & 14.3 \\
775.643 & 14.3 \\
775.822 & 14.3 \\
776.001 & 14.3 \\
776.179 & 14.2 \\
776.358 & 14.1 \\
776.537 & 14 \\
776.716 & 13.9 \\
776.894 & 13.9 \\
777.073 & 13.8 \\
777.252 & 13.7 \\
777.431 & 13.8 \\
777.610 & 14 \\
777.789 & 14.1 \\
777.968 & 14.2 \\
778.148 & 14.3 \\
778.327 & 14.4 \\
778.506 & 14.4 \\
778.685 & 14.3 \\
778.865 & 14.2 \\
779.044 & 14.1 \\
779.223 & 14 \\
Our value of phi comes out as -0.740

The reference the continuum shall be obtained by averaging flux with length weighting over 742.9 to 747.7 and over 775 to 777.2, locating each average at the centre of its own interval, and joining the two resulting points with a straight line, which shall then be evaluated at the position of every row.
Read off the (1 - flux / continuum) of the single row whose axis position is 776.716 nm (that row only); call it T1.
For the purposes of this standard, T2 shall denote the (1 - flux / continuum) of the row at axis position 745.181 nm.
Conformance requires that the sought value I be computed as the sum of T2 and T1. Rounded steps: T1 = 0.017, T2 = 0.020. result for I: 0.036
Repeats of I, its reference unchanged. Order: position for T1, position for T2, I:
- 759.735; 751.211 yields -0.051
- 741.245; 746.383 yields 0.009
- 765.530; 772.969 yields 0.027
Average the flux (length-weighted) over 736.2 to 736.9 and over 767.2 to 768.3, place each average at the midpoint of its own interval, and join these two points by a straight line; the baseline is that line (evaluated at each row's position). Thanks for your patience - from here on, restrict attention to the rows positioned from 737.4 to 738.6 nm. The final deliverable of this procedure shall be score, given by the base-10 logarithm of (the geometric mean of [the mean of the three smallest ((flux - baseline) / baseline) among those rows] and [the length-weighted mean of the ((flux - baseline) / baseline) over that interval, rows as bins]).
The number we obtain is -2.3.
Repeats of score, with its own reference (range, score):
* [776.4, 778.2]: -1.5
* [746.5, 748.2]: -1.5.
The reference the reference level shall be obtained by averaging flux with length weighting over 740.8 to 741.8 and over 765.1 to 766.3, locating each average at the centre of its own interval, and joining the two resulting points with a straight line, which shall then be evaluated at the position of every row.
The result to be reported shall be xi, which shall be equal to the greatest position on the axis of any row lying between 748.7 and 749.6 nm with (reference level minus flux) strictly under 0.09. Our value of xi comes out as 749.483 nm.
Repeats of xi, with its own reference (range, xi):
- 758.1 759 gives 758.861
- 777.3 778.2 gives 778.148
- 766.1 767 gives 766.941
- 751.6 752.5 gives 752.423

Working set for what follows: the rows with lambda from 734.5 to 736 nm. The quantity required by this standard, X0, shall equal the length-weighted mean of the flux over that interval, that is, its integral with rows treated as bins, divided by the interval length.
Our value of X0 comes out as 15.4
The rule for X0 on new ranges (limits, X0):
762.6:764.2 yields 14.8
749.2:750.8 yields 14.8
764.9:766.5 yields 14.5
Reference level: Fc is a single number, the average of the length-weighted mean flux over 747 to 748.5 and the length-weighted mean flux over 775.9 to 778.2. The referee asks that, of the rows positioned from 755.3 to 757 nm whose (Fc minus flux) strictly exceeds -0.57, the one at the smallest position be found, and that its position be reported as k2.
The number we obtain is 756.070 nm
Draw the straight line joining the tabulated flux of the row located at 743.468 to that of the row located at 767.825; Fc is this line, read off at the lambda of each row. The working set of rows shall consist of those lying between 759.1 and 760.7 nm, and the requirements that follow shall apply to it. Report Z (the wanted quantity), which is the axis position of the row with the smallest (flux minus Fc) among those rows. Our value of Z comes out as 760.610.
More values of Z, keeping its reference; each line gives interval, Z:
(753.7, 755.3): 753.984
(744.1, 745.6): 745.181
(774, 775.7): 774.572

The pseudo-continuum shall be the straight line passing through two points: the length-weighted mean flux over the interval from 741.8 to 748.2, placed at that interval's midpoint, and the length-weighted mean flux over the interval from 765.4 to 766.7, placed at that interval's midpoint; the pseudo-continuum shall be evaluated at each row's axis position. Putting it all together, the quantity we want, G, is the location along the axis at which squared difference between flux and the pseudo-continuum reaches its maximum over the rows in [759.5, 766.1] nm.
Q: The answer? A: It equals 759.910 nm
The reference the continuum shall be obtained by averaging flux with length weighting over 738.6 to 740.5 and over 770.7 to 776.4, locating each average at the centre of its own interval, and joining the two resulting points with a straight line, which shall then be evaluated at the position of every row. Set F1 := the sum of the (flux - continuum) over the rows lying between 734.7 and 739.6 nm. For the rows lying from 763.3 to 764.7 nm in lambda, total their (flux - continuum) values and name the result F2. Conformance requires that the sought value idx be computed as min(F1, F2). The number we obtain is -3.0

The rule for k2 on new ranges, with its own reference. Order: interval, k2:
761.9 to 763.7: 762.012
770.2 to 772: 770.304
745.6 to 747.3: 745.696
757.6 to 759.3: 757.813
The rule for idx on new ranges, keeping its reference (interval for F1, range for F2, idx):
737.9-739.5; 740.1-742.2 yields -1.6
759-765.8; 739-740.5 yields 0.6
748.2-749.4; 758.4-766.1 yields -1.1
